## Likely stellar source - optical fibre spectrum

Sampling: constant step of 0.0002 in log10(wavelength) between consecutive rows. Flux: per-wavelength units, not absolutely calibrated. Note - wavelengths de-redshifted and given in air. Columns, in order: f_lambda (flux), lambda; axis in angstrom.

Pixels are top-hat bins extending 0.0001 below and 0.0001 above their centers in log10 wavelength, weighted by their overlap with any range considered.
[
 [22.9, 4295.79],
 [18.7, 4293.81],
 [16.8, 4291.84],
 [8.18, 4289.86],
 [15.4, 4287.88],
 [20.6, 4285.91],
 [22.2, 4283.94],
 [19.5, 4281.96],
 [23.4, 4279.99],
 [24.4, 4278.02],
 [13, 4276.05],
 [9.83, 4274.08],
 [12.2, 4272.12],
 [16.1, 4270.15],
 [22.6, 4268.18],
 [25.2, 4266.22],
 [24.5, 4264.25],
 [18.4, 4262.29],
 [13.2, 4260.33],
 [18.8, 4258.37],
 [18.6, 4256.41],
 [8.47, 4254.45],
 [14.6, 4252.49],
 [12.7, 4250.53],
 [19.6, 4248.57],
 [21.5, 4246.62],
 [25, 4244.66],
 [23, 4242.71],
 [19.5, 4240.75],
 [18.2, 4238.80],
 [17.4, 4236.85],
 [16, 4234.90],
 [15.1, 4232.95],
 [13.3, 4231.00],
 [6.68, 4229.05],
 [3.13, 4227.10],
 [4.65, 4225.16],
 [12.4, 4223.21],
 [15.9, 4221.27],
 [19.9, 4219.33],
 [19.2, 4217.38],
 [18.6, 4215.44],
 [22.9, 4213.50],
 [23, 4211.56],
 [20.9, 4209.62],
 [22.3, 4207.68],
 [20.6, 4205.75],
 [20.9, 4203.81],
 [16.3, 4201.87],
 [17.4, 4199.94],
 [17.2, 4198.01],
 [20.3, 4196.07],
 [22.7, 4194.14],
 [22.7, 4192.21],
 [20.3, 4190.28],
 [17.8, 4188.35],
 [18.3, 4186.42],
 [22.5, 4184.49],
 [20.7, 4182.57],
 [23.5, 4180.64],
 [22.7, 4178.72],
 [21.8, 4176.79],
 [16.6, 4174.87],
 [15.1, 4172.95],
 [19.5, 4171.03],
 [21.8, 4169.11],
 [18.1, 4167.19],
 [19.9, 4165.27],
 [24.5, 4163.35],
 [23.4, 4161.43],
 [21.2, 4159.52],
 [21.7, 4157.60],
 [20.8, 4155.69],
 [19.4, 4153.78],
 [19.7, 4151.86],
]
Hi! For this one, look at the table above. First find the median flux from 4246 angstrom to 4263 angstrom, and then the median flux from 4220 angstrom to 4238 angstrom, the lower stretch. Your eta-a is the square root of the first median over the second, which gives 1.18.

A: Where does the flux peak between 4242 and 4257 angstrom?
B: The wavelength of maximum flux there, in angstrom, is 4244.66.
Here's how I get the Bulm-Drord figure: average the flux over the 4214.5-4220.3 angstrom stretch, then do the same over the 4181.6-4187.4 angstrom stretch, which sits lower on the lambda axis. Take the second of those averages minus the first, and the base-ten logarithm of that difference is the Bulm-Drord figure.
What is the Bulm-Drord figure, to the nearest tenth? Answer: 0.1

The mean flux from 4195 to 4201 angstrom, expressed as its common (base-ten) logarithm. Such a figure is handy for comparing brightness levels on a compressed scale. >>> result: 1.26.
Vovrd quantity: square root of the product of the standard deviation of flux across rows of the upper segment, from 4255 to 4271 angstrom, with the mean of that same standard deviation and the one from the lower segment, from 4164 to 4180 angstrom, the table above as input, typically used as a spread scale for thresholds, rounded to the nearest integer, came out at 4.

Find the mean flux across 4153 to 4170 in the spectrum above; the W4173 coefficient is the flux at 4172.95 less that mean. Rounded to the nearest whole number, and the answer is -6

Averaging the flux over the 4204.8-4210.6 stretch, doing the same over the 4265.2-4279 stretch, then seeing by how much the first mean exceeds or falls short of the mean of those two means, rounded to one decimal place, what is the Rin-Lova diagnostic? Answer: 1.8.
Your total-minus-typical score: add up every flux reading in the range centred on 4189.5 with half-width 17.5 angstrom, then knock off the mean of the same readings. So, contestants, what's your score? 338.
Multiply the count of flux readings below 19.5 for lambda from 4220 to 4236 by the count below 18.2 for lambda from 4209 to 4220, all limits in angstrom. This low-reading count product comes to 0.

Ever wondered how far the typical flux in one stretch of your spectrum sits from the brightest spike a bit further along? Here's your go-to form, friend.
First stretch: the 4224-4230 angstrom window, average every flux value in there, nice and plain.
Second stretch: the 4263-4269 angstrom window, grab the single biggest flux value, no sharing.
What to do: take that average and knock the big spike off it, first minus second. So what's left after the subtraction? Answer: -20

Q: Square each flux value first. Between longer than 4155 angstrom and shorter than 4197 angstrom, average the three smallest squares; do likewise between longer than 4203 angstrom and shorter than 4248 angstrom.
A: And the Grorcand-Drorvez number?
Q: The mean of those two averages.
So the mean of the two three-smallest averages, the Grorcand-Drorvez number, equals 149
